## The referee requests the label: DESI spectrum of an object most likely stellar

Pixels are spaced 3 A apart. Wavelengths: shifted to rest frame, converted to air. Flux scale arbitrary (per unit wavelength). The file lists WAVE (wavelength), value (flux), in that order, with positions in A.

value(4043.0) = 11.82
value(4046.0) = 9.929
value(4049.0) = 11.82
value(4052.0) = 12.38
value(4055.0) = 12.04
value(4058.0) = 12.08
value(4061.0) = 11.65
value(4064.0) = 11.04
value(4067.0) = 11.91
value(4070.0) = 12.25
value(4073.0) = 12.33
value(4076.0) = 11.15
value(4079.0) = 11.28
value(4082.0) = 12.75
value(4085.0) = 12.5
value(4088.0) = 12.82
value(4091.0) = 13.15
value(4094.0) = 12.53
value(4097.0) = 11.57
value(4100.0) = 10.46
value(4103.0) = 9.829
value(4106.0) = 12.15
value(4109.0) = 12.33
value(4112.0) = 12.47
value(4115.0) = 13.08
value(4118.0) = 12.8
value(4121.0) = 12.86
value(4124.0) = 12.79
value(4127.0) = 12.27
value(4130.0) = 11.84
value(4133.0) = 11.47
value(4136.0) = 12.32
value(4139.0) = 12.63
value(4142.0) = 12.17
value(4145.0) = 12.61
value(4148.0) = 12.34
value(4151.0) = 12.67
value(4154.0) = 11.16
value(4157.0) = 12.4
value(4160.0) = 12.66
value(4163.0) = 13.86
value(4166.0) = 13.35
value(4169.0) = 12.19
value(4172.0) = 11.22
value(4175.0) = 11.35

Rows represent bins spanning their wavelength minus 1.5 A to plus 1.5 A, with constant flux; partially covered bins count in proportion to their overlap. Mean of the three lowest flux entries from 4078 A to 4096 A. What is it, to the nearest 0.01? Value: 12.10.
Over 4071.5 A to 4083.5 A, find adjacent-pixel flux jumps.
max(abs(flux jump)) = 1.5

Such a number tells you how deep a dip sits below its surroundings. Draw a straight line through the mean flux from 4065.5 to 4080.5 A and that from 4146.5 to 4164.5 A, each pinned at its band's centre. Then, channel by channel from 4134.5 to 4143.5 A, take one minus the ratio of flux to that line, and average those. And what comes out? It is 0.00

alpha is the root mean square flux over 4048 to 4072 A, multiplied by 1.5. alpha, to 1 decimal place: 17.9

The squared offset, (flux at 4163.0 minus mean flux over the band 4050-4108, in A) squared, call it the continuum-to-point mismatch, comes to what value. 3.9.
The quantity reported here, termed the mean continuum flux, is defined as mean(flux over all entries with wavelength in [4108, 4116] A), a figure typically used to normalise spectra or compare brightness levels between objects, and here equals 12.6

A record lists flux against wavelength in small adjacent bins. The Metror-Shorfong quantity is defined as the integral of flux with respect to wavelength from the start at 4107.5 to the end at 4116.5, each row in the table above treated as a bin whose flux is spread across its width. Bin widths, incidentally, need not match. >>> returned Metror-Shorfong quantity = 114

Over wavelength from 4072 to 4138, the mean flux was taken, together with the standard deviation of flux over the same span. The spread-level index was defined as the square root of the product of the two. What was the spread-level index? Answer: 3.2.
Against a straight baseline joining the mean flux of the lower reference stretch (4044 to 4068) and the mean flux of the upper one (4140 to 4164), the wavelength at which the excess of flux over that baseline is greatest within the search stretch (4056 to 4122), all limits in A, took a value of 4091.0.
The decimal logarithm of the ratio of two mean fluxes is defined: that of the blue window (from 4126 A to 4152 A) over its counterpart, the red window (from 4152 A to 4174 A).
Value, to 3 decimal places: -0.005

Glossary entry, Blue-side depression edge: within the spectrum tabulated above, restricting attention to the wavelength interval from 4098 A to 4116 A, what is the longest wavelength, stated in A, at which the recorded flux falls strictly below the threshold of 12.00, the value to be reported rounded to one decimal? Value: 4103.0 A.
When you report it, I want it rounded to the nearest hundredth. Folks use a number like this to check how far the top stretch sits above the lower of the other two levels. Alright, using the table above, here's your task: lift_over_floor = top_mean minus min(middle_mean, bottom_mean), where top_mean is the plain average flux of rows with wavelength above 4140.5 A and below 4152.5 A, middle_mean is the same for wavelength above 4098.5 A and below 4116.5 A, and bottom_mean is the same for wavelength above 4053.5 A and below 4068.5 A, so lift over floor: 0.73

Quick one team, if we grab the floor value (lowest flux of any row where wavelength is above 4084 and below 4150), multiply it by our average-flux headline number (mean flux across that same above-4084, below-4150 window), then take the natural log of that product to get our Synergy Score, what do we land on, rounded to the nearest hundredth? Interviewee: 4.79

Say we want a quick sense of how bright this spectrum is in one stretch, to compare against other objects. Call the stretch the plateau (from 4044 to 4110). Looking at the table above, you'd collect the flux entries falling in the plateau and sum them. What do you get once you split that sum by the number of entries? 11.8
